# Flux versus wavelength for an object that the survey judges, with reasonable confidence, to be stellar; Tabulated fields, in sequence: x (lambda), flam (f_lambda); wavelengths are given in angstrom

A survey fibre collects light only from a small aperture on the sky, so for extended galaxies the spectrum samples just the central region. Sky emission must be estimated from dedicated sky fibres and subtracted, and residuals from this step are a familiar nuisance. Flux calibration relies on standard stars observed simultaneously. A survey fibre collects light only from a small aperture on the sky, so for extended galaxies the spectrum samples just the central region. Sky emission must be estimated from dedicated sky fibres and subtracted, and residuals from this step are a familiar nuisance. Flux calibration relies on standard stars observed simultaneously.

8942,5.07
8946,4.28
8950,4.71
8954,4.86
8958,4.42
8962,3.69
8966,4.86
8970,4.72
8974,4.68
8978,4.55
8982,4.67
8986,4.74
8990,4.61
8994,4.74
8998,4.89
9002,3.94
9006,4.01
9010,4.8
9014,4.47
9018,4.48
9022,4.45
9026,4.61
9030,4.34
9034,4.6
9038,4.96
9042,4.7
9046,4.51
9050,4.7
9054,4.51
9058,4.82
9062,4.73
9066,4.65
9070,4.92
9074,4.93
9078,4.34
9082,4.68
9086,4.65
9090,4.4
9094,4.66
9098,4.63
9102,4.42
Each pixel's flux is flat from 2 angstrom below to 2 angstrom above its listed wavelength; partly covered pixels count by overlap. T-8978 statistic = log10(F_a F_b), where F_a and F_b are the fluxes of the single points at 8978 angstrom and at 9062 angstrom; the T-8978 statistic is 1.33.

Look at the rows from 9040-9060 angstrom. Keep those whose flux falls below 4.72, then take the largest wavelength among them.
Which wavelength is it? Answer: 9054 angstrom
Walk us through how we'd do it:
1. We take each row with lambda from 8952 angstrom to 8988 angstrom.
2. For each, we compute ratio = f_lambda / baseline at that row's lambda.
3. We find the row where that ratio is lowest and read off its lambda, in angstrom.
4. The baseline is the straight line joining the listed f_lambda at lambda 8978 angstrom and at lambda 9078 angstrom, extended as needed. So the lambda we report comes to 8962 angstrom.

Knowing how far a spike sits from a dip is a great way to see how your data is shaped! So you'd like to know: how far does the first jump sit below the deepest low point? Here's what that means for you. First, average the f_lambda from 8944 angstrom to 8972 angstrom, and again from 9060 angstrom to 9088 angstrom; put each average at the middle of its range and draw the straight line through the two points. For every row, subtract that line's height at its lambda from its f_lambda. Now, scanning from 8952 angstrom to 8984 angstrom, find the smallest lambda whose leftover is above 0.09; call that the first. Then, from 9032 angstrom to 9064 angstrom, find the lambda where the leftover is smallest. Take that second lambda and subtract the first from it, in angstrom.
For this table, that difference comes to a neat 100 angstrom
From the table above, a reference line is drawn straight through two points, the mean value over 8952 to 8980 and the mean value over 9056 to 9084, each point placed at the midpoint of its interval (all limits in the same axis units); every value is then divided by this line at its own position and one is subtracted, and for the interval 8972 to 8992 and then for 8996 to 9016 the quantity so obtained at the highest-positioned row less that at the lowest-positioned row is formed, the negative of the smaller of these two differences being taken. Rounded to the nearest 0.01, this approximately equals 0.10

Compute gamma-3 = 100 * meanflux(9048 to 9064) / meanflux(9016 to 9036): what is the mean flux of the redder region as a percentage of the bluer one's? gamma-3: 104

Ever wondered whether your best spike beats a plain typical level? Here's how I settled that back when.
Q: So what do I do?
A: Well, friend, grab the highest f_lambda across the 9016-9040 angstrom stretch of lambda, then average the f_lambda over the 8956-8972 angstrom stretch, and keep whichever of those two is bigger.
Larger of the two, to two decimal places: 4.96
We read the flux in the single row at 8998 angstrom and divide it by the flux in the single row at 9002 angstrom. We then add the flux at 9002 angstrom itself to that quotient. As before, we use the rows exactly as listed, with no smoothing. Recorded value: 5.2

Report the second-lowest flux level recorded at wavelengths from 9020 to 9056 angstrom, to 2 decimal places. 4.45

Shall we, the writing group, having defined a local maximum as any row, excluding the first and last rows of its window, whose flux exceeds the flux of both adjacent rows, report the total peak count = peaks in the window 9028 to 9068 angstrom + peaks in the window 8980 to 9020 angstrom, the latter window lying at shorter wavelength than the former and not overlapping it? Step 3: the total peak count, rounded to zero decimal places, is 6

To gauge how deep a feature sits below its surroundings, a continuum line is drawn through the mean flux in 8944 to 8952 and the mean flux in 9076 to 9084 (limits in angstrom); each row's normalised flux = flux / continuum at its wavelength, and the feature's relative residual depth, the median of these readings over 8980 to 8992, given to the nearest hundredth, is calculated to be 1.04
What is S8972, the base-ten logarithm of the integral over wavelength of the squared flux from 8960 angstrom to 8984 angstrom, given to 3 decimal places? 2.695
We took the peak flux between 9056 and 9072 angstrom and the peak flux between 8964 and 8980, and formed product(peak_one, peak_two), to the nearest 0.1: 23.9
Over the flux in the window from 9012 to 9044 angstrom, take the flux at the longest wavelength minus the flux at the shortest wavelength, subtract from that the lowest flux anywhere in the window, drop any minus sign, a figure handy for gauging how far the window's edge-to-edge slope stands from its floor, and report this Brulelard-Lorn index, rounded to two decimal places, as 4.11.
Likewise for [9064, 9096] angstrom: 4.33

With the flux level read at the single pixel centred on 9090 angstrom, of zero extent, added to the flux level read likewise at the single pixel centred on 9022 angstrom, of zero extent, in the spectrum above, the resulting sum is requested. 8.85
